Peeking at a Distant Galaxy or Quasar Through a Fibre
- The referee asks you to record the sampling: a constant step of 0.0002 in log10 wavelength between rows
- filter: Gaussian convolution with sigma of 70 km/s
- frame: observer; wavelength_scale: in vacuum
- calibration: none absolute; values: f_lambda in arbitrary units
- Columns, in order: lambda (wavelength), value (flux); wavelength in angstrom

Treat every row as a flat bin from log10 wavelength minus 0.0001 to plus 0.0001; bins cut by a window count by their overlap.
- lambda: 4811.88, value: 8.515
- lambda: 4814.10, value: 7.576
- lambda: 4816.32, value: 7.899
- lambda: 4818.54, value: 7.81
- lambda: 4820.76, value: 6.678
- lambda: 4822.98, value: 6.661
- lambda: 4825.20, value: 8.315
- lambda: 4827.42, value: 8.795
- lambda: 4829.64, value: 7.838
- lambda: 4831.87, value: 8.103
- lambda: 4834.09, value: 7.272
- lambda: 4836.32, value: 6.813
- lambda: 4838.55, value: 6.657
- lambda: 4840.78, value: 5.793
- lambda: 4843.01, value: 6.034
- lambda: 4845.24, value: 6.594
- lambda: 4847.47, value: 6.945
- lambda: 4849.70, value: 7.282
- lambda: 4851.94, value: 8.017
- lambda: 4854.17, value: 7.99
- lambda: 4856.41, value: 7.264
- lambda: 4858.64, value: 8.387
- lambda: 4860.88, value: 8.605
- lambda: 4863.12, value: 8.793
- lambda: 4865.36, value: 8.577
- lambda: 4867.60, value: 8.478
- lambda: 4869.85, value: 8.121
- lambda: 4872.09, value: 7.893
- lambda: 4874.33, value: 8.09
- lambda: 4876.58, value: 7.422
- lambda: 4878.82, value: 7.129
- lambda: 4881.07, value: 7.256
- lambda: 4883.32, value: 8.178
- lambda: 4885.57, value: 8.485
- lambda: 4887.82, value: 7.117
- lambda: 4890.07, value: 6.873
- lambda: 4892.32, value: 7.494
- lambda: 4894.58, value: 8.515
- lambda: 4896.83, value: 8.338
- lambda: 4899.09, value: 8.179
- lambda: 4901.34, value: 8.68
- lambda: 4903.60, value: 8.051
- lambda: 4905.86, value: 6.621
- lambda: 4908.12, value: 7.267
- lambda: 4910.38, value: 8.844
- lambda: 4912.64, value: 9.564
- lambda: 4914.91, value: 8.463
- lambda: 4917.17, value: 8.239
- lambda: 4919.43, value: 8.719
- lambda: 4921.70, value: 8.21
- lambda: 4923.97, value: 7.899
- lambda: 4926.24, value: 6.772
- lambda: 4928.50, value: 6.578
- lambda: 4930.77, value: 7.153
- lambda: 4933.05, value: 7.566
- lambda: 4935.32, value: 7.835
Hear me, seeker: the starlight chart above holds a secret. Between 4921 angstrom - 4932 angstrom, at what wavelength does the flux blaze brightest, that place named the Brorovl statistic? 4921.70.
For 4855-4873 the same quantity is 4863.12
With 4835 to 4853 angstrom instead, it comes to 4851.94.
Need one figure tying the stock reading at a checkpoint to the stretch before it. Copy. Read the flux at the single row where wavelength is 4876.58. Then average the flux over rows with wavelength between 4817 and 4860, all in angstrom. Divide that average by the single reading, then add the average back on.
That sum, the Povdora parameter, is 8.3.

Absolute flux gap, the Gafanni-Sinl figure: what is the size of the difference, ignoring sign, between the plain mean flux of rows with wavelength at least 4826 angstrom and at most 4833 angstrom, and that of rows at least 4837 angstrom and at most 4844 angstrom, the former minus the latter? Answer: 2.1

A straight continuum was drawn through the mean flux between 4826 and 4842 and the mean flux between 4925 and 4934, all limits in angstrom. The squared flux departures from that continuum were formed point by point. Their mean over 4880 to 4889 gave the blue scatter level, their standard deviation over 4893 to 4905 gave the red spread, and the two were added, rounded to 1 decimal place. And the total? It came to 1.3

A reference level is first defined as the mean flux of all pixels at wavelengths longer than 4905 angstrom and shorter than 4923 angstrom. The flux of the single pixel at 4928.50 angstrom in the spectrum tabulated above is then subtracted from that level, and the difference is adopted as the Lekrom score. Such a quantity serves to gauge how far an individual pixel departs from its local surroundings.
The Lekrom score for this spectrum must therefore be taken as 1.7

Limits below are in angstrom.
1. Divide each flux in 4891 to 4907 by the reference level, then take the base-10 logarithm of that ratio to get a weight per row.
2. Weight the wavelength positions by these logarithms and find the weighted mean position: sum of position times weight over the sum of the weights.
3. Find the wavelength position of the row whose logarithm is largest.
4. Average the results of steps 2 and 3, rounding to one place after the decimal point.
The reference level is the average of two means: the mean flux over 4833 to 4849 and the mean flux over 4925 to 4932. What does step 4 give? 4899.8 angstrom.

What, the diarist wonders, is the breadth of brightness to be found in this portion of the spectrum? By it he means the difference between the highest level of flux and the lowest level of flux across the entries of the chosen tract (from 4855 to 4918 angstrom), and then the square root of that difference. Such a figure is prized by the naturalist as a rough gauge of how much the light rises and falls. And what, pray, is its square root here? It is 1.7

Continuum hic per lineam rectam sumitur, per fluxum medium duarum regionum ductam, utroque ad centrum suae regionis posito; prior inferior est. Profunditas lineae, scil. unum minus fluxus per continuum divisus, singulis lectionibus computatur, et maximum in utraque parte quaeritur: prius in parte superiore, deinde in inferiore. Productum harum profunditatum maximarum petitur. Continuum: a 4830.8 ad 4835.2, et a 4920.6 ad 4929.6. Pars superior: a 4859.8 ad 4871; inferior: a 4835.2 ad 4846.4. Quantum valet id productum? -0.018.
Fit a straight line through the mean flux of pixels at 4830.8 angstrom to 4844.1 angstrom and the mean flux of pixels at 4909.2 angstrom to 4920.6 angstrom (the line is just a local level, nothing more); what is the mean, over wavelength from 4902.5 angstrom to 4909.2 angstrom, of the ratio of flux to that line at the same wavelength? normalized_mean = 0.86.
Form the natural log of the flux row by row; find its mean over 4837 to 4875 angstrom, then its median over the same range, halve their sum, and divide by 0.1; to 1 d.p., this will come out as 20.5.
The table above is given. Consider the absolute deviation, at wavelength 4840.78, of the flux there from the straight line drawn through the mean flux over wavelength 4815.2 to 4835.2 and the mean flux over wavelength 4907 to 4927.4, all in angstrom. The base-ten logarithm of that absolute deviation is 0.30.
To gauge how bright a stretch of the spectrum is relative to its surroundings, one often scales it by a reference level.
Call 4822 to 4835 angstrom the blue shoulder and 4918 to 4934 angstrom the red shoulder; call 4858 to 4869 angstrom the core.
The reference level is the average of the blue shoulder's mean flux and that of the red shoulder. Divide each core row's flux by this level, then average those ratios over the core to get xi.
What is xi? 1.11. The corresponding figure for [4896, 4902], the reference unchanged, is 1.09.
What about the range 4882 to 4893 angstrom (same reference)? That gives 0.99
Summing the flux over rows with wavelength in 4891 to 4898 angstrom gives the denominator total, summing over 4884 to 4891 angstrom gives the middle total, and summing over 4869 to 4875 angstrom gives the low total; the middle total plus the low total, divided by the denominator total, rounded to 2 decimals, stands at 1.91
